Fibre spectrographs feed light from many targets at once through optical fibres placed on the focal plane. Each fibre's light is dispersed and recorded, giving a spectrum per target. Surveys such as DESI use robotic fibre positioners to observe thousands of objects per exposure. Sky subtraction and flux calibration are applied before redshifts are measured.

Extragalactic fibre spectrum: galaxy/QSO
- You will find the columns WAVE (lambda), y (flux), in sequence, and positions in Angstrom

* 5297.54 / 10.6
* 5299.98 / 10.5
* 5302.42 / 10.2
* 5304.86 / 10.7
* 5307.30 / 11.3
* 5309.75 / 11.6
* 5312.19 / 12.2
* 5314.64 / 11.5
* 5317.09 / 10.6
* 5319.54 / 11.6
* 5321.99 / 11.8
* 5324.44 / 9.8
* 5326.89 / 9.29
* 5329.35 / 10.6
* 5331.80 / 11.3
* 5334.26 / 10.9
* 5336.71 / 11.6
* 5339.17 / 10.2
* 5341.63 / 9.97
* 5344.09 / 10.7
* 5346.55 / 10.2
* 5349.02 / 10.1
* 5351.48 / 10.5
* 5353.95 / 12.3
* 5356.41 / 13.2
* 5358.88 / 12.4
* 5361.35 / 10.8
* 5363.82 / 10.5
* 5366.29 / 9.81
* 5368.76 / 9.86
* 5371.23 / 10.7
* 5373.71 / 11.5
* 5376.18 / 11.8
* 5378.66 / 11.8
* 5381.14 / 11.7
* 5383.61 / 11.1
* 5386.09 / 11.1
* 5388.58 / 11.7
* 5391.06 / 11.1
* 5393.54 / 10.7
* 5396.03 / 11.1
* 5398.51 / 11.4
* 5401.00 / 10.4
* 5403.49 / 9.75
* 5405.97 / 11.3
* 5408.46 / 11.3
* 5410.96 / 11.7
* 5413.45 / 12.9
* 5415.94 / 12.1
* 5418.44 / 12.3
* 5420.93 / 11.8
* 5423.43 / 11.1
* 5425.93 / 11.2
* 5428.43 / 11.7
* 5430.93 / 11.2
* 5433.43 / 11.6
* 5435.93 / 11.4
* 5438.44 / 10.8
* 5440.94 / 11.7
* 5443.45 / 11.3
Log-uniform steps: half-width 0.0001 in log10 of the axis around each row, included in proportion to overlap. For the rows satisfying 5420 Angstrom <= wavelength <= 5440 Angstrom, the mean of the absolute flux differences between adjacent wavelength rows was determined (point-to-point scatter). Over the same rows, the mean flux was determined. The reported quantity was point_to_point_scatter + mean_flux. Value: 11.8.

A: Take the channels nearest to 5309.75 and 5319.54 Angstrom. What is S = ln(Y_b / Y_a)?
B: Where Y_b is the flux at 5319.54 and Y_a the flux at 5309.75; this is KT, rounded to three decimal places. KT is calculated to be 0.000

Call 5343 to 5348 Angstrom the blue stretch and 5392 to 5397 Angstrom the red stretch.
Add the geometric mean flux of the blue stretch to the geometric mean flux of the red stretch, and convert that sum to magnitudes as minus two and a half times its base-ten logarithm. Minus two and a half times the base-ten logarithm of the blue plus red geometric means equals -3.32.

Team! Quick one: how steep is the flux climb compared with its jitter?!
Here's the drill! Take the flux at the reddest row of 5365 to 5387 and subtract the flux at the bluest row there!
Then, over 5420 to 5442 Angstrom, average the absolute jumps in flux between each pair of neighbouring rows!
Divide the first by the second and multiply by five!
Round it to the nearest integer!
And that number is 13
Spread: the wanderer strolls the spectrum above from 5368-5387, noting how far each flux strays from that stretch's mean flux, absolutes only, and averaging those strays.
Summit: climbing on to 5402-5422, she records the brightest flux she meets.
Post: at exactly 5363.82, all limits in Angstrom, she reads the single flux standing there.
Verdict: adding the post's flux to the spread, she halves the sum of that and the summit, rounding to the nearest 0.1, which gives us 12.0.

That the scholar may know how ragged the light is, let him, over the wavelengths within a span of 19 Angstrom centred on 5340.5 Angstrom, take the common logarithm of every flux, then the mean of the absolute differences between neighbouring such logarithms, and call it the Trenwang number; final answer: 0.023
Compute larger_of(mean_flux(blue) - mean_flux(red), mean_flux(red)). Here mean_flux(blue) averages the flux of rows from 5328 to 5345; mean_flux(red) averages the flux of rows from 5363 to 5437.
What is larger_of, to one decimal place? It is 11.3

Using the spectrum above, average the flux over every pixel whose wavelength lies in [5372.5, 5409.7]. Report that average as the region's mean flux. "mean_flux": 11.2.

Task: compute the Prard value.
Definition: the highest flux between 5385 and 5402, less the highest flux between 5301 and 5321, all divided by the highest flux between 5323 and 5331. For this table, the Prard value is -0.047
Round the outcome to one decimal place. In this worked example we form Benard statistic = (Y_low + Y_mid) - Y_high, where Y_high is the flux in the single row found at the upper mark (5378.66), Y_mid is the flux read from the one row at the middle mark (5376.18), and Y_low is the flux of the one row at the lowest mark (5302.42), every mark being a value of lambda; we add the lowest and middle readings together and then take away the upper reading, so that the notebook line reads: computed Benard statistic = 10.2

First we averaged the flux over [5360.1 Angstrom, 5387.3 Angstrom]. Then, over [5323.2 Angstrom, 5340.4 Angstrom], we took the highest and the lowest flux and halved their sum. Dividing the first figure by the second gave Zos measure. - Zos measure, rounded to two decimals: 1.05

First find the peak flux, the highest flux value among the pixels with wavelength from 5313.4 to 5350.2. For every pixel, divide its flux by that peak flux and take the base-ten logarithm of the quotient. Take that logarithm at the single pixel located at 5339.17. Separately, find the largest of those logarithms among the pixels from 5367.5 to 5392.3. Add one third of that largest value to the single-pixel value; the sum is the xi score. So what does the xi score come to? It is -0.06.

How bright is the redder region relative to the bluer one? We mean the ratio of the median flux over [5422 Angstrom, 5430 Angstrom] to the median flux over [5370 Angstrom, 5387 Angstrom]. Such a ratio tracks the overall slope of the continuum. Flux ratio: 0.97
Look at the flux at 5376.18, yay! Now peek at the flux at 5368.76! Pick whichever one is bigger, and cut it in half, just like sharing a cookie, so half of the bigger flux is 5.90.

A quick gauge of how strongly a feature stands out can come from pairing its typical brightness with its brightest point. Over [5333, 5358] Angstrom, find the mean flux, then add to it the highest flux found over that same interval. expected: 24.2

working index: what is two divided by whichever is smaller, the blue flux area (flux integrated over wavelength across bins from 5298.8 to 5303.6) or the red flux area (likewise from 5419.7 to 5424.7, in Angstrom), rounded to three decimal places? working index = 0.040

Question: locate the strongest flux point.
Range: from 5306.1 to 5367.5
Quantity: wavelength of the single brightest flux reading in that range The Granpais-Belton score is 5356.41 Angstrom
